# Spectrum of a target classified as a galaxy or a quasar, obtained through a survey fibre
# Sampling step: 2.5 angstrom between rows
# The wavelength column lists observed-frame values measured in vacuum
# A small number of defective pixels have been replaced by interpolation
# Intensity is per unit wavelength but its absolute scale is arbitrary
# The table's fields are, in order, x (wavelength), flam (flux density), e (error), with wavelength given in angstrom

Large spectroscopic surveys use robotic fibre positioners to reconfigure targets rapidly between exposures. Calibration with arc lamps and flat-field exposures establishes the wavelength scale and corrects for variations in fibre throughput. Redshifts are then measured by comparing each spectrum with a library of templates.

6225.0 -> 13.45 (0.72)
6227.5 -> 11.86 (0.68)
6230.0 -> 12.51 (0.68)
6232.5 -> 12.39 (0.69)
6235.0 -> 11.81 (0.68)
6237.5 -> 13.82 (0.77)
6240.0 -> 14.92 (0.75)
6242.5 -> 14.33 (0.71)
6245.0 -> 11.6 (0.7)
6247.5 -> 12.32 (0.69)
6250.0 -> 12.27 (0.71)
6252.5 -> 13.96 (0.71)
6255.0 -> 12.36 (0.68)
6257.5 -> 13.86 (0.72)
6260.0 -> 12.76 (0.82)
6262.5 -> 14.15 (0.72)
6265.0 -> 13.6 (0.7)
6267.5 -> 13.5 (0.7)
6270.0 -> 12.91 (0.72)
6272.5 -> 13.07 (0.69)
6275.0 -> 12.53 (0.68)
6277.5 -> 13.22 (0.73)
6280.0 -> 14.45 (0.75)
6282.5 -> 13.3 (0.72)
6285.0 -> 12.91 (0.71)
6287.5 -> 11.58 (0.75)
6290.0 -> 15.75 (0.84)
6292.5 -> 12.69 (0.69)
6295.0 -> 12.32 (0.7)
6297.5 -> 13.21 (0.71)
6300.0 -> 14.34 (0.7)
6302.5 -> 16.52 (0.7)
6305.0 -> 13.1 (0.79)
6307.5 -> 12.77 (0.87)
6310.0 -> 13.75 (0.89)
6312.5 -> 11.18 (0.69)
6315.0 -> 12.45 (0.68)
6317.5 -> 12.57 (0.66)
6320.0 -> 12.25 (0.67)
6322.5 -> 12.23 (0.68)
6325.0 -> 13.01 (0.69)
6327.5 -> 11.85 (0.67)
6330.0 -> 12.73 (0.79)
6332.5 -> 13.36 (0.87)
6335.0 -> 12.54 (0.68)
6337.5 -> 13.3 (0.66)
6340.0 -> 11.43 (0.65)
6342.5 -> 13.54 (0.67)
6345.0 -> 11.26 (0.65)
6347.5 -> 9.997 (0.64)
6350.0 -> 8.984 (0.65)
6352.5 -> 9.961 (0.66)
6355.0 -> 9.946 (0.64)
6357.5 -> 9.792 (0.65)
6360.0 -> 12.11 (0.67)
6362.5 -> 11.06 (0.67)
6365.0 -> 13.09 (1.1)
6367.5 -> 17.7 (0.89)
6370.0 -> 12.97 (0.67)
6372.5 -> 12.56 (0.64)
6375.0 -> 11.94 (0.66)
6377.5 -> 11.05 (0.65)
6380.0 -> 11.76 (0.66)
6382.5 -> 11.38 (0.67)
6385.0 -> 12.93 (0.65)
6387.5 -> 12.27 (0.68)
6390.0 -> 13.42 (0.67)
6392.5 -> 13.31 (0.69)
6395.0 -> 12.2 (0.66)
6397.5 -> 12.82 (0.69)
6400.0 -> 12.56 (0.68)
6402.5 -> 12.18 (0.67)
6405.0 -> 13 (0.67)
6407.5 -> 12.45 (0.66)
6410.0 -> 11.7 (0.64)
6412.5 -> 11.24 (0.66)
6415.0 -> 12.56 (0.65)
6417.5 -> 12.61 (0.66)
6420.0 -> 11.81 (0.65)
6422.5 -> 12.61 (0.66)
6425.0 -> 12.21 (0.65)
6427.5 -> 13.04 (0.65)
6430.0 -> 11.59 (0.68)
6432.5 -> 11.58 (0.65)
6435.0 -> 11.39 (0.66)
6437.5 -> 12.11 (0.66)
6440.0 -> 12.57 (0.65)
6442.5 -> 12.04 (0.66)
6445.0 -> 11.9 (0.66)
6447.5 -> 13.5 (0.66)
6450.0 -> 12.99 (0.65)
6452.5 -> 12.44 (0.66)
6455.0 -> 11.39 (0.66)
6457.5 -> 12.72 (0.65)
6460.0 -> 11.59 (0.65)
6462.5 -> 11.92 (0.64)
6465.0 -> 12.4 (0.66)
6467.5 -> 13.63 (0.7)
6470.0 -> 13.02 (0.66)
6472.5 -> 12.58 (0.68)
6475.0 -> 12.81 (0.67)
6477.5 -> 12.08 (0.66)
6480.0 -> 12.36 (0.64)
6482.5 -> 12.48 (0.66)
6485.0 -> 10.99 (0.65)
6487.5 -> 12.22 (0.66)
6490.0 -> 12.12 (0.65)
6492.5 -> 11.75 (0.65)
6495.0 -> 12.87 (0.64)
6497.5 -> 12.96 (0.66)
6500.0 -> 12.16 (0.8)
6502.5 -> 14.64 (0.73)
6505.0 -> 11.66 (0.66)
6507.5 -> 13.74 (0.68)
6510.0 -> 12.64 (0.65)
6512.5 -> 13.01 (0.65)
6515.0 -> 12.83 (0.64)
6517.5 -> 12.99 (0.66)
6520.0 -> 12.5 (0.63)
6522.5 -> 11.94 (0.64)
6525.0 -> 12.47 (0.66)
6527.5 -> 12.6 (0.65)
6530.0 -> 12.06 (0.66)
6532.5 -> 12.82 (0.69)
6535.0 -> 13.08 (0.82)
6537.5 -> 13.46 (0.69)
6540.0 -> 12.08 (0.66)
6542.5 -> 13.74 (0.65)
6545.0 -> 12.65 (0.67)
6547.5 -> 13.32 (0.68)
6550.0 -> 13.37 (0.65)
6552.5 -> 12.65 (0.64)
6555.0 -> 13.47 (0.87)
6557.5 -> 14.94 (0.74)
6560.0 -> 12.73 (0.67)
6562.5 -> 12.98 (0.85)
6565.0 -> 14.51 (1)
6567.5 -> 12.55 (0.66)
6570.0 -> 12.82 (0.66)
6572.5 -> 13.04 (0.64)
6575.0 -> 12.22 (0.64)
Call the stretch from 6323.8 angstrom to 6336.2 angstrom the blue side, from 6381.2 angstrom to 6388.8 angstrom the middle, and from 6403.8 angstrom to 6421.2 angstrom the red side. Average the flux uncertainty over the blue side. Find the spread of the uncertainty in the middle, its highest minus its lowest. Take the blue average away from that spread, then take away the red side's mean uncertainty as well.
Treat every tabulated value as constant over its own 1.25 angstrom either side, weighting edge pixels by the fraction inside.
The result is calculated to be -1.37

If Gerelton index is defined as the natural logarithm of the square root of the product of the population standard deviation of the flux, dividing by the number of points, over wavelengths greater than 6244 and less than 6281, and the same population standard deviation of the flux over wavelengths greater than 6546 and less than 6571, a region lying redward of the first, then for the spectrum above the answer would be -0.26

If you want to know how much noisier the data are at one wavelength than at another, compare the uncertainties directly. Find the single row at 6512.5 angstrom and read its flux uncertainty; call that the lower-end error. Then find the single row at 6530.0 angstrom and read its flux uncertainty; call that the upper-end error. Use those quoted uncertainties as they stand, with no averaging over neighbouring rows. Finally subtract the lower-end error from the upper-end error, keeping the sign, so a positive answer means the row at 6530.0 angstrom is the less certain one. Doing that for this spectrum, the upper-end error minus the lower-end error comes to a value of 0.01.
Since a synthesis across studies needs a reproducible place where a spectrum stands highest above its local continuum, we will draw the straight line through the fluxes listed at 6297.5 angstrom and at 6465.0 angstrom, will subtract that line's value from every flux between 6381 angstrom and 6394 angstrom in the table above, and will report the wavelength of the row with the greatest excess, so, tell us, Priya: 6390.0 angstrom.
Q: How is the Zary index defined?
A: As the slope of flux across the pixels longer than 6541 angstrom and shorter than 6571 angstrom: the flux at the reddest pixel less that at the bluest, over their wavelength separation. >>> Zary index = -0.033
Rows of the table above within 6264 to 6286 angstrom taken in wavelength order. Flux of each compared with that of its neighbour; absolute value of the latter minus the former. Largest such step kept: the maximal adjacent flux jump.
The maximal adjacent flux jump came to 1.2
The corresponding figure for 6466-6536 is 3.0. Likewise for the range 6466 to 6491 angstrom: 1.5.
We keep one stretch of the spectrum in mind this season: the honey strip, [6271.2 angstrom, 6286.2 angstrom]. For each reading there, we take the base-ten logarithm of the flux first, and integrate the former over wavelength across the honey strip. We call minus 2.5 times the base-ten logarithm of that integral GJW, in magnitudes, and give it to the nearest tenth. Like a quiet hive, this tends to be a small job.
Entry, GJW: -3.1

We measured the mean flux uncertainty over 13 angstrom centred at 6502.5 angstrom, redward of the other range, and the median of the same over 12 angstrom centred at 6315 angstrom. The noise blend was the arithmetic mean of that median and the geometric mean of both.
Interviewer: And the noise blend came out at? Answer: 0.69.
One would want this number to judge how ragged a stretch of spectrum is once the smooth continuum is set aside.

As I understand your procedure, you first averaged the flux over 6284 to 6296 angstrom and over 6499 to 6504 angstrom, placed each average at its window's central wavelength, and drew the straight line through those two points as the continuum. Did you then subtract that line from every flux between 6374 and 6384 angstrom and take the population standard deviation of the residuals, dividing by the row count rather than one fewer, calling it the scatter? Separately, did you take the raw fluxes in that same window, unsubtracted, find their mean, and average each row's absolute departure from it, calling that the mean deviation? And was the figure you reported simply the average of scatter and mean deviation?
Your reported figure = 0.33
